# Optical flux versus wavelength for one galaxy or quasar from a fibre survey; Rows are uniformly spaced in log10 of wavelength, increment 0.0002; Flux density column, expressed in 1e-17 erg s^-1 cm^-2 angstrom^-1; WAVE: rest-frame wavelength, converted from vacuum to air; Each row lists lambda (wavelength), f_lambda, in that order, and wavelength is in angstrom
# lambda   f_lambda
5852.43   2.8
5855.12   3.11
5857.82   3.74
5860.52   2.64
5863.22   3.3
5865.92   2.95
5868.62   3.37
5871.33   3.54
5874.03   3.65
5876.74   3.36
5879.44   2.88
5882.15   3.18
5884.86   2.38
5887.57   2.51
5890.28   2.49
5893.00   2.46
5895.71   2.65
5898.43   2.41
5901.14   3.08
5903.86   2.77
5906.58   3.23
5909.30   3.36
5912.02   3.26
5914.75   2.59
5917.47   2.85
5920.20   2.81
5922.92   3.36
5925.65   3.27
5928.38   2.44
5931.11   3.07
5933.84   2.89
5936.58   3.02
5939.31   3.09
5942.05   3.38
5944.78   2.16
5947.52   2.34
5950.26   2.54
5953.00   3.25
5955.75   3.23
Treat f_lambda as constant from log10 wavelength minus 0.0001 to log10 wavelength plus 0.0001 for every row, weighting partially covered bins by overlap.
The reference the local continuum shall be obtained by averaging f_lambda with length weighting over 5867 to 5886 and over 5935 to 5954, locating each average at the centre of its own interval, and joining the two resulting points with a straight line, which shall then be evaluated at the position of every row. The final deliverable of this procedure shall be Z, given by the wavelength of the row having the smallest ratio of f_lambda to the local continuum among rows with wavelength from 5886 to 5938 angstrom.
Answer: 5898.43 angstrom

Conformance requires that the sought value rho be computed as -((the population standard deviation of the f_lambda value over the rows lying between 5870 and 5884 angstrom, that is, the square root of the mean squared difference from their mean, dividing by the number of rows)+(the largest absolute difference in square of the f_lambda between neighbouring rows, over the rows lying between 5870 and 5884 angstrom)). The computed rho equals -3.3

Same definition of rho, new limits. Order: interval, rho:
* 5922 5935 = -5.1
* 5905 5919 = -4.2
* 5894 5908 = -4.0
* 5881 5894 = -4.7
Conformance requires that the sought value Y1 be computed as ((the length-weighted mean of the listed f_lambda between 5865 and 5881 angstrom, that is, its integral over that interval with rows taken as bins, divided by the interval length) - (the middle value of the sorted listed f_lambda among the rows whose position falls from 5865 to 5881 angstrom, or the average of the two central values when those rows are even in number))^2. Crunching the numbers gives 0.004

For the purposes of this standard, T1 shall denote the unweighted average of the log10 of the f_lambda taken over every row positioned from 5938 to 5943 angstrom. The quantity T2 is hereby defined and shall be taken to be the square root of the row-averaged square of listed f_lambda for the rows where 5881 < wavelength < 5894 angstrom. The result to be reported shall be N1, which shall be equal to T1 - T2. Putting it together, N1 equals -2.11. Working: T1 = 0.509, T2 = 2.62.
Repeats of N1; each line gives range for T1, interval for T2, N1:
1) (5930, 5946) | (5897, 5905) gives -2.30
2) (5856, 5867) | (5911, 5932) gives -2.48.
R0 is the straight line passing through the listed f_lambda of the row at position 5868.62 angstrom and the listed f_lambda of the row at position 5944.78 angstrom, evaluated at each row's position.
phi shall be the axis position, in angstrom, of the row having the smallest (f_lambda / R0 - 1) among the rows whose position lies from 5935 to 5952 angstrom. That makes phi 5944.78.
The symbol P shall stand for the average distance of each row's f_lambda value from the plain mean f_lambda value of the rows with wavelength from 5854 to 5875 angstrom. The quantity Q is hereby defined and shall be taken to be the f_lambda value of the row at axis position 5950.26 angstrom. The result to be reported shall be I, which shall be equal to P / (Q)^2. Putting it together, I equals 0.0450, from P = 0.291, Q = 2.54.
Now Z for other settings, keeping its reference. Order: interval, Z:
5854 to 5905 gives 5884.86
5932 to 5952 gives 5944.78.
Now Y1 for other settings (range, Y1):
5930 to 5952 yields 0.019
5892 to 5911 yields 0.010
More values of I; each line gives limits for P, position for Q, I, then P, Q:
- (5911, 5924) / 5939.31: 0.0282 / 0.269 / 3.09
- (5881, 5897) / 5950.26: 0.0313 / 0.202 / 2.54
